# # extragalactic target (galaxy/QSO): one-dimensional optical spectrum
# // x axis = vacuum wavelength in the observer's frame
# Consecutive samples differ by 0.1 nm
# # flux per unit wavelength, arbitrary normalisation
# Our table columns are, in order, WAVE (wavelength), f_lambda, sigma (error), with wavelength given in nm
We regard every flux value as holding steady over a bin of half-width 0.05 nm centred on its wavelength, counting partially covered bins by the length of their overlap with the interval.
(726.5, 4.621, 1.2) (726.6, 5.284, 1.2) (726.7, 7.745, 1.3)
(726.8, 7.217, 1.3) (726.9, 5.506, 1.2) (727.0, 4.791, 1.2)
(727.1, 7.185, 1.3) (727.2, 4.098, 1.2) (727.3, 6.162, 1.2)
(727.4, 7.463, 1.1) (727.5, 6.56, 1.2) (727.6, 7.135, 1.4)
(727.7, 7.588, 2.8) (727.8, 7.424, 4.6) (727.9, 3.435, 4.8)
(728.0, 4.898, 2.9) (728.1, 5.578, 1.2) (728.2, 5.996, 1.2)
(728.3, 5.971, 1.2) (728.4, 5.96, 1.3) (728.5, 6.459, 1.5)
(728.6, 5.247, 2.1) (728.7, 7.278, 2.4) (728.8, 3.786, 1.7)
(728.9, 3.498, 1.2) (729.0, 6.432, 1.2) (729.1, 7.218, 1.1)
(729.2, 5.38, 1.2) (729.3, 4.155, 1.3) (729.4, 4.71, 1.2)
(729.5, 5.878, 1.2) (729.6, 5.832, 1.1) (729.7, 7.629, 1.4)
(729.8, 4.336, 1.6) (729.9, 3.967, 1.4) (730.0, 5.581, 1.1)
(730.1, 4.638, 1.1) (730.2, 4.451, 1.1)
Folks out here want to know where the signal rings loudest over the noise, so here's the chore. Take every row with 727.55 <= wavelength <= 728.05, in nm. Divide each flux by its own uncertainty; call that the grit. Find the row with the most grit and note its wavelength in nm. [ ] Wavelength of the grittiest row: 727.6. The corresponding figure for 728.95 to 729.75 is 729.1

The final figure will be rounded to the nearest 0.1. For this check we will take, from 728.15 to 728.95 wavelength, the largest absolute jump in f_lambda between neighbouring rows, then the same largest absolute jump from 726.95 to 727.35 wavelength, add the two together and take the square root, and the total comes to 2.6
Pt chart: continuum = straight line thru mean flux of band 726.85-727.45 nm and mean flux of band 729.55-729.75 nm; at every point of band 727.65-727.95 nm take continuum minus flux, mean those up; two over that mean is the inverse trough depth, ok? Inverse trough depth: -35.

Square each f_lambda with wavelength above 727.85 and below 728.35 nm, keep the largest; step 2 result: 36.0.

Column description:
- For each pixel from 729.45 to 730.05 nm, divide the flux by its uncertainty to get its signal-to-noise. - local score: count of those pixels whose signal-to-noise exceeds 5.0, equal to 3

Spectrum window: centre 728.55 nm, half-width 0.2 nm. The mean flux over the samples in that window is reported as 6.2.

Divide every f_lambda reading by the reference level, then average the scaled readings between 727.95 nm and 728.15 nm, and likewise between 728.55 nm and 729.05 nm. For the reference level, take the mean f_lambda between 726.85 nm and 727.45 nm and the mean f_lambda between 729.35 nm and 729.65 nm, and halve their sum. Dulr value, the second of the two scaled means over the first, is 1.00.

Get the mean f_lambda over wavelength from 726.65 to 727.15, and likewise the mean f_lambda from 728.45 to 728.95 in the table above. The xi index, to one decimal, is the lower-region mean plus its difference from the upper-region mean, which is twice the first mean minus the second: 7.7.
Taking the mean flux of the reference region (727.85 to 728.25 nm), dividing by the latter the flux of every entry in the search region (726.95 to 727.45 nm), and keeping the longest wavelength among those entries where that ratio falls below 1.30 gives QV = 727.3 nm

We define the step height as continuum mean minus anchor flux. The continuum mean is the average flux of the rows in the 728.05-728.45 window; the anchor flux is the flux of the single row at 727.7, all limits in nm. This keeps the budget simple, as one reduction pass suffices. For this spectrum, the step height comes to -1.7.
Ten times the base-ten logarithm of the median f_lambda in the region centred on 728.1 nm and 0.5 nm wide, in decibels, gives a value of 7.46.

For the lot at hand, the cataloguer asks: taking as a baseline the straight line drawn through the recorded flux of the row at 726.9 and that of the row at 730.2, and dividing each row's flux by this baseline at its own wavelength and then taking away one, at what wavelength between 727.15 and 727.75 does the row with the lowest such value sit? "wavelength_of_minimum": 727.2 nm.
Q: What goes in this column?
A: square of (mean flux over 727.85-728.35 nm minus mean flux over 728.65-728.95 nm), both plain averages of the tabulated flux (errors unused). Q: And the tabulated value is 0.1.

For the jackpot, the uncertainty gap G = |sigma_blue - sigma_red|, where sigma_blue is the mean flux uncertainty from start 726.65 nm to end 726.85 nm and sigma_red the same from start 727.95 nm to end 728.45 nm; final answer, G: 0.26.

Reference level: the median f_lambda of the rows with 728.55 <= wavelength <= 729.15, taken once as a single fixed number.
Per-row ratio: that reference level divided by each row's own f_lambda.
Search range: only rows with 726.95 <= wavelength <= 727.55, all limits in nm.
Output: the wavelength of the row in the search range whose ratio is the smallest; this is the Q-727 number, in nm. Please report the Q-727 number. 727.4 nm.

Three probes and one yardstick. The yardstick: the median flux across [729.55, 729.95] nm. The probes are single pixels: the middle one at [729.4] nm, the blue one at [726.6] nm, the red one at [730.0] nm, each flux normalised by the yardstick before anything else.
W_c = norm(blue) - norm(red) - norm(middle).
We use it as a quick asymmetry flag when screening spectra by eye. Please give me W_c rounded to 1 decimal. -1.0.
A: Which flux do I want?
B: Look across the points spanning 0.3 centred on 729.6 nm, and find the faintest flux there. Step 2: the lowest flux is 5.832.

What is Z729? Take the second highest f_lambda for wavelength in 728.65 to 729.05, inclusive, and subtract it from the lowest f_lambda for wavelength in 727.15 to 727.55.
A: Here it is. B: -2.33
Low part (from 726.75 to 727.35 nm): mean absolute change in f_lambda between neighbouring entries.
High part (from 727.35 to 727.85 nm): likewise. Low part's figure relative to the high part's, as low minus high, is 1.5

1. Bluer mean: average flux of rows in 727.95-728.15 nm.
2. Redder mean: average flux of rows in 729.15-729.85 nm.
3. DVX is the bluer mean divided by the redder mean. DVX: 0.97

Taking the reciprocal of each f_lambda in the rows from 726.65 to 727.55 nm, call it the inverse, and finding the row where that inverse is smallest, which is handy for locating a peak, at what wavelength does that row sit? 726.7 nm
